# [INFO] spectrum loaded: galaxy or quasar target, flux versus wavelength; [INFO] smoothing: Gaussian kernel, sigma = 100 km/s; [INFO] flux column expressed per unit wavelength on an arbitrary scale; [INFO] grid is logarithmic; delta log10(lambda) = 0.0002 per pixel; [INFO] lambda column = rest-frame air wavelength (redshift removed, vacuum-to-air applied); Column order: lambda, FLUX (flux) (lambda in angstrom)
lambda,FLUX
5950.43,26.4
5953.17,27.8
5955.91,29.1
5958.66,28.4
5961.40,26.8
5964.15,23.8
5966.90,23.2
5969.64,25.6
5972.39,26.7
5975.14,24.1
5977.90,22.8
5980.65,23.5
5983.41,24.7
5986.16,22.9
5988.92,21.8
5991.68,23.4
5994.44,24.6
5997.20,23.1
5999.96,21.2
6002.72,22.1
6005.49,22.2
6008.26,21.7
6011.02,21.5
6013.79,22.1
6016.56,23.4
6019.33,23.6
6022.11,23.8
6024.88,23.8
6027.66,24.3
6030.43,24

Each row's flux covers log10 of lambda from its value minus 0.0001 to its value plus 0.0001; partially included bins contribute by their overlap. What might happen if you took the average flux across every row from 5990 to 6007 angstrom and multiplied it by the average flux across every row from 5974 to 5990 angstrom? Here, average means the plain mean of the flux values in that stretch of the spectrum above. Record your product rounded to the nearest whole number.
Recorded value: 530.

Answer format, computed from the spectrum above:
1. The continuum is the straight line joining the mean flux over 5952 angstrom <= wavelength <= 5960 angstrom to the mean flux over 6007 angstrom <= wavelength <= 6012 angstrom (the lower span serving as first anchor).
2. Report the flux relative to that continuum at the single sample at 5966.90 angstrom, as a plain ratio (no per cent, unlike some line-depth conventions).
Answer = 0.86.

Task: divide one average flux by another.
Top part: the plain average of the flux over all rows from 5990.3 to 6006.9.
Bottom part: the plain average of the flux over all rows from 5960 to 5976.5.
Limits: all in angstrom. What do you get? 0.909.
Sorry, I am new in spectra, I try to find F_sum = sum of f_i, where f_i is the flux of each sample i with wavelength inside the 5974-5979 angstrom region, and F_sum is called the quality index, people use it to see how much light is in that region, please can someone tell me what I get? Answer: 46.9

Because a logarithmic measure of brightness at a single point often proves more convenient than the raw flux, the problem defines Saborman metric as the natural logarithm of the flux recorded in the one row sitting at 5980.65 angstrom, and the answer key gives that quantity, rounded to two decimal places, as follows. 3.16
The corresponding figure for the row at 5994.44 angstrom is 3.20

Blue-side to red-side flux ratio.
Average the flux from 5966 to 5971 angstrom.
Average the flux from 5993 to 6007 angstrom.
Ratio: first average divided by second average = 1.08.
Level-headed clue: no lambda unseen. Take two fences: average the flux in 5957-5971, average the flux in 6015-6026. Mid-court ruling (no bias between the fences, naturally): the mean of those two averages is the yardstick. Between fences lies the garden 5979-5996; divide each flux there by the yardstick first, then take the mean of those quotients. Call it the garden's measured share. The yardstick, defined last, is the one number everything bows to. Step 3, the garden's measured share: 0.95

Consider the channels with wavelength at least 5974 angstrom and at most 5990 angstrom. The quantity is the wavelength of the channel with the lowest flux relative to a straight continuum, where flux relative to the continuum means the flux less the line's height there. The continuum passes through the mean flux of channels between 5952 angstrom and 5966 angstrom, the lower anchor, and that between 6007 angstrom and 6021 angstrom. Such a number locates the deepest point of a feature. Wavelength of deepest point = 5988.92 angstrom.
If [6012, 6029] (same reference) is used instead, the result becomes 6013.79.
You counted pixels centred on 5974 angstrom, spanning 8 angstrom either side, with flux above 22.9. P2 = 5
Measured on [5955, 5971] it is 6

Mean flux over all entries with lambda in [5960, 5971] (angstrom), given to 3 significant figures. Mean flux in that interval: 24.9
